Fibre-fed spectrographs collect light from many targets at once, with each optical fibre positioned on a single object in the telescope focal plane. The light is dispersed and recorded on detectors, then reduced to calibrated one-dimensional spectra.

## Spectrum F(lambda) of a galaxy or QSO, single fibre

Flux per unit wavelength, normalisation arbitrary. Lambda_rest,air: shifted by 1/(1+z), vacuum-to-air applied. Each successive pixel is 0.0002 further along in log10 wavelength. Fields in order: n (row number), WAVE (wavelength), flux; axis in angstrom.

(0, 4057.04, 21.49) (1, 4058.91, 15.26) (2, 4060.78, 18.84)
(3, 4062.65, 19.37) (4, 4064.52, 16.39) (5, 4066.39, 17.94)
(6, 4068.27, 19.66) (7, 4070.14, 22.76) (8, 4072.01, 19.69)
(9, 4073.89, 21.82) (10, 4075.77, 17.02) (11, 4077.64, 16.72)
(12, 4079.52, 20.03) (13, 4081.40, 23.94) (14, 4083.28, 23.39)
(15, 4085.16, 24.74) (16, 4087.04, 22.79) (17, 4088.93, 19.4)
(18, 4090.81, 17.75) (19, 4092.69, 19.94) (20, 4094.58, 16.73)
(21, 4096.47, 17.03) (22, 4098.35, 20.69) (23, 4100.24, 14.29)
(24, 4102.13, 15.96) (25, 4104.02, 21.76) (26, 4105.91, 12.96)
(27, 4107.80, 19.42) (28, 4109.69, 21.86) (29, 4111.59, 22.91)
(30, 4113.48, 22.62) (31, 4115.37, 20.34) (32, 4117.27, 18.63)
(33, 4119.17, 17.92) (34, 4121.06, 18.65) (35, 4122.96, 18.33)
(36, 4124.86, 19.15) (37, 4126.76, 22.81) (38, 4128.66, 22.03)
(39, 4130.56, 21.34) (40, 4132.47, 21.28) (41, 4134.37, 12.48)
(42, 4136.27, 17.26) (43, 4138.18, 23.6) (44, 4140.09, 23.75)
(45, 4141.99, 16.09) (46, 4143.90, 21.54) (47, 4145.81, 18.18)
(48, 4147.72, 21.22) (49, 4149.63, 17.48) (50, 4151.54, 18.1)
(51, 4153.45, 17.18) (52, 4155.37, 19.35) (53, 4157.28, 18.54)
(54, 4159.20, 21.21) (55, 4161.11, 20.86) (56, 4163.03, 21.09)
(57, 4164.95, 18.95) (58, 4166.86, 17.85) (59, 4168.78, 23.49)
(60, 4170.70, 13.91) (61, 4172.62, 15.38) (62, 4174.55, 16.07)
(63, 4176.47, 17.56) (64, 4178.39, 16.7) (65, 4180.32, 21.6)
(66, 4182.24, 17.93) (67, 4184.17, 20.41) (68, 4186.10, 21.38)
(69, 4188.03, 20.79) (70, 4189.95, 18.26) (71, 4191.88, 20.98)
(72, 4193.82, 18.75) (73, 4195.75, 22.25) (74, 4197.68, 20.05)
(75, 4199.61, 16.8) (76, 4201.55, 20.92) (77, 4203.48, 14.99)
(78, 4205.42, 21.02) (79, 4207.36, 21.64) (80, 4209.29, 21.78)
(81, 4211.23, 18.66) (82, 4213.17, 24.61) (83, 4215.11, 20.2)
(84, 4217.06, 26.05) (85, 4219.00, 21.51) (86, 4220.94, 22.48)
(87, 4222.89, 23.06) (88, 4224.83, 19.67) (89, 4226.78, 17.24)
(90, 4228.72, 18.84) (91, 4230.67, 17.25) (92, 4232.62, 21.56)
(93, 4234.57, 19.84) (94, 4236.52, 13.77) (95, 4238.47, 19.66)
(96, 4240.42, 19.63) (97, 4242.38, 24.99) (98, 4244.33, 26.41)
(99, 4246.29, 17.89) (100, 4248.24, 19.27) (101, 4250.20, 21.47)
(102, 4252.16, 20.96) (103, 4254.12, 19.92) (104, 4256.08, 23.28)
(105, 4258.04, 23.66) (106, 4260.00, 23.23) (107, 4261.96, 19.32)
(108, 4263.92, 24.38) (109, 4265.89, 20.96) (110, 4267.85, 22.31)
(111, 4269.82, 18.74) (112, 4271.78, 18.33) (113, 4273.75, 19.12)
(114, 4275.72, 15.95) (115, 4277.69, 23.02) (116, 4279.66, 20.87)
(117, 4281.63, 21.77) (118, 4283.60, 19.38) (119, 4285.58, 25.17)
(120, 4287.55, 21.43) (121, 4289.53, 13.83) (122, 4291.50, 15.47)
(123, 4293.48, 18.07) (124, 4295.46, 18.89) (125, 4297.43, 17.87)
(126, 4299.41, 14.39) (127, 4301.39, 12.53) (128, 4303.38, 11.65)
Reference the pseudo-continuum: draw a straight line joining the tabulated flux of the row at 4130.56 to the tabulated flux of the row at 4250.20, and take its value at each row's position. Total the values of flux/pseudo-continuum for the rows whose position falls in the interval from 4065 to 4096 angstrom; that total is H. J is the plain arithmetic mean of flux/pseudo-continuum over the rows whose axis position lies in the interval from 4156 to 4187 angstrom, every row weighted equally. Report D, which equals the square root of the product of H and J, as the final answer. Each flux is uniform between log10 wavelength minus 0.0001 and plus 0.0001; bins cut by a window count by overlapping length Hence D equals 3.67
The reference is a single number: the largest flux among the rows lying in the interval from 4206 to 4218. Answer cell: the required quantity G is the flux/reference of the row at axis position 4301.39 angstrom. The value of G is 0.48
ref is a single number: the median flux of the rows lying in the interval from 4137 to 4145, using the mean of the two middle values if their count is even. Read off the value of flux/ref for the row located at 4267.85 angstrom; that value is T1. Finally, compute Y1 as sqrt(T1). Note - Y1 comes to 0.99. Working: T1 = 0.99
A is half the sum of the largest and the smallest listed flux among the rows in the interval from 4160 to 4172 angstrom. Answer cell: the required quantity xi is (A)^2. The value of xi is 350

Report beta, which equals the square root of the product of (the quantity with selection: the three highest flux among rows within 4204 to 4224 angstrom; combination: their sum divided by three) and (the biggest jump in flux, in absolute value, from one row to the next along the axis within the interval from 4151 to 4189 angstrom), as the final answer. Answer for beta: 15.3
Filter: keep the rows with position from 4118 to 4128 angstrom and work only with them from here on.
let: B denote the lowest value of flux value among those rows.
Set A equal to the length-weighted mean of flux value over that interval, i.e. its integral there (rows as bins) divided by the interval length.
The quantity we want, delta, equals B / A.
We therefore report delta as 0.92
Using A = 19.4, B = 17.92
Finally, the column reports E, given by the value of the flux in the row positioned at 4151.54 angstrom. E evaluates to 18.1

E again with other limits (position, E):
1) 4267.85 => 22.31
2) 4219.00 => 21.51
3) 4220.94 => 22.48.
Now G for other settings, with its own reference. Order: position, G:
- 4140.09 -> 0.91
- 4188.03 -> 0.80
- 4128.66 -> 0.85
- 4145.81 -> 0.70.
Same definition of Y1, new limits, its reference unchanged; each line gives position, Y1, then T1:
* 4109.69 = 0.98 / 0.97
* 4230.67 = 0.87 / 0.76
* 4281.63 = 0.98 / 0.96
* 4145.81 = 0.90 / 0.81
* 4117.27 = 0.91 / 0.83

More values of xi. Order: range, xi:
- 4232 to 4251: 404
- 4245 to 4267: 447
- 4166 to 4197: 350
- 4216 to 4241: 396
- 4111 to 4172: 328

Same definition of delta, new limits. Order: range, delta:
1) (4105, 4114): 0.65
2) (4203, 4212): 0.75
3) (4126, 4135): 0.62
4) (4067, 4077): 0.85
